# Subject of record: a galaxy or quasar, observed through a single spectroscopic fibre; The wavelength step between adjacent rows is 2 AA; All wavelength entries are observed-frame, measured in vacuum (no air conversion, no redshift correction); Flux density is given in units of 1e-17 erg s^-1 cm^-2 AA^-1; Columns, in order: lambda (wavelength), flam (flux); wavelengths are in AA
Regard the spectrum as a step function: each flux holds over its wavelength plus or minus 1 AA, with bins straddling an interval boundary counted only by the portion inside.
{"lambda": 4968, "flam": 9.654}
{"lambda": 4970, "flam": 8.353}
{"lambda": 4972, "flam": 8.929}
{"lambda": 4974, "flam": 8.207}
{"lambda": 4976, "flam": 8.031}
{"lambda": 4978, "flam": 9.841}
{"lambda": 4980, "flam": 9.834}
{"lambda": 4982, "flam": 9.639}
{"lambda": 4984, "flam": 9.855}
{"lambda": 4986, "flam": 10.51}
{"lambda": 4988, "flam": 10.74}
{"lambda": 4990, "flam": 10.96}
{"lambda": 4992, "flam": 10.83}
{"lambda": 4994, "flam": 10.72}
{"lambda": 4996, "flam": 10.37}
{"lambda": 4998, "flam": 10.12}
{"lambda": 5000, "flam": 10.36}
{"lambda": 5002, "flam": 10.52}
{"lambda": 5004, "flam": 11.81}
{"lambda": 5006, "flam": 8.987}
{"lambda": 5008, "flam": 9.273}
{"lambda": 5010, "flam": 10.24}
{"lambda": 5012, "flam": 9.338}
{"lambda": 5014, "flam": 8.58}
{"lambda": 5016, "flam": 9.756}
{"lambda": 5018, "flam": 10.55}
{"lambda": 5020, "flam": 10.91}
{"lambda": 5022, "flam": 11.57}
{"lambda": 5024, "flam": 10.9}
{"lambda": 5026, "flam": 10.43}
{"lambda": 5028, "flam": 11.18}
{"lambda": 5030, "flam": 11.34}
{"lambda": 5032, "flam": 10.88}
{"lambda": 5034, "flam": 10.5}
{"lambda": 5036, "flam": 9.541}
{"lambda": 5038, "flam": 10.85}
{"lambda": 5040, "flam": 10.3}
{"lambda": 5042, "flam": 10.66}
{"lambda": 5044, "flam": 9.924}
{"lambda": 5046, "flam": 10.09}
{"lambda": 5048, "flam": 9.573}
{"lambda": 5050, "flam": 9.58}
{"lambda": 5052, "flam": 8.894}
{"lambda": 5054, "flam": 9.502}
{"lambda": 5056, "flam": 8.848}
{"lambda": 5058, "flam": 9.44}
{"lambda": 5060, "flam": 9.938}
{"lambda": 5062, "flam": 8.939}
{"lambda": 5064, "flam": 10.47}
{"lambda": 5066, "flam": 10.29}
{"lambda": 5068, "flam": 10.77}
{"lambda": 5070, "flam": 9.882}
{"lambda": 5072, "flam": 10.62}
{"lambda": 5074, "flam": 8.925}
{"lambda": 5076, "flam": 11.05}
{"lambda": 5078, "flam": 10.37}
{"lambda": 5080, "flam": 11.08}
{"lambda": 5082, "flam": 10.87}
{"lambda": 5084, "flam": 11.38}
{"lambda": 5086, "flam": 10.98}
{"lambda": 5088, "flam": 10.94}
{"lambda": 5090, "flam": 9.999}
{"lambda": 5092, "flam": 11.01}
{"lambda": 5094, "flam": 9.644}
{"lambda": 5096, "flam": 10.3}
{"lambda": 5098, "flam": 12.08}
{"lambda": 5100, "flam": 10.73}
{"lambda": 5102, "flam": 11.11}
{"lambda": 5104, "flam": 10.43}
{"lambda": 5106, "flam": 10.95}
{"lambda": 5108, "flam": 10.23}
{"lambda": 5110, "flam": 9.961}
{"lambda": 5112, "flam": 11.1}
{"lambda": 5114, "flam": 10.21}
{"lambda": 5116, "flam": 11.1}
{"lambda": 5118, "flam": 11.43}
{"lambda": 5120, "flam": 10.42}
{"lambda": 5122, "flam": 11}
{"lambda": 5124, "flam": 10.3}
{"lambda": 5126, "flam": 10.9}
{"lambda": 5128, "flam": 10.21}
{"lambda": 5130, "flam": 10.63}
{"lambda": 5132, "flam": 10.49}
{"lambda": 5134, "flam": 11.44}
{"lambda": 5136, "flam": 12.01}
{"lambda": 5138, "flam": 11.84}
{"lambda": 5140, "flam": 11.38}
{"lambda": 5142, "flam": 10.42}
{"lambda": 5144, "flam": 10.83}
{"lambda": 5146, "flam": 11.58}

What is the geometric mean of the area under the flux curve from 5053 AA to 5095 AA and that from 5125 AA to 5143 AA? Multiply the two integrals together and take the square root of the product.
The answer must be 292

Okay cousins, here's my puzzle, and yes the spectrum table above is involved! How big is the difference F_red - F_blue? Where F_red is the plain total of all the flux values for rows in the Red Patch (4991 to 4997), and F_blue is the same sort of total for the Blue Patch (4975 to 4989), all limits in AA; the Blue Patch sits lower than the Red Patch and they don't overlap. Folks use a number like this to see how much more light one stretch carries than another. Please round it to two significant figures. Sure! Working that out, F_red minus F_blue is -37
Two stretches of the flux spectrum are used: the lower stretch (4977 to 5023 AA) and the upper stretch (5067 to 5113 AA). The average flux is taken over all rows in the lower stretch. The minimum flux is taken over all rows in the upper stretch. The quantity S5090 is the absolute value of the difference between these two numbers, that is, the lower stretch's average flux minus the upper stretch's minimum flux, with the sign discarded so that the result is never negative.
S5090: 1.3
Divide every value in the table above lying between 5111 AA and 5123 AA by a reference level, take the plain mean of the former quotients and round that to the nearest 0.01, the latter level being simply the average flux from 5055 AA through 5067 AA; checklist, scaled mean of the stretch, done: 1.13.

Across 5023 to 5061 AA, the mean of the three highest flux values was 11.14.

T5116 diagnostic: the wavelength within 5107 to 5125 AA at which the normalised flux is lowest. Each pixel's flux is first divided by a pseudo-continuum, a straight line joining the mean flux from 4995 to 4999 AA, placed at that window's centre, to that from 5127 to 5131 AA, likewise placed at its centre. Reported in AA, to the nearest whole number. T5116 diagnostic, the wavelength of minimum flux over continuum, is 5110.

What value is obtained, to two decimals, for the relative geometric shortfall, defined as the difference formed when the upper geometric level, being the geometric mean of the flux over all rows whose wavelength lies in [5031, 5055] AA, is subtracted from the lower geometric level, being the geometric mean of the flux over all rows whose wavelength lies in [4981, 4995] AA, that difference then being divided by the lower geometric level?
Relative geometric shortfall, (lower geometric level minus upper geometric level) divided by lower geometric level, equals 0.04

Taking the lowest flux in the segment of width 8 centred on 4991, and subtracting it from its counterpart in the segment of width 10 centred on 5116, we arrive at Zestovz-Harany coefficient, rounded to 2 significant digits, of -0.51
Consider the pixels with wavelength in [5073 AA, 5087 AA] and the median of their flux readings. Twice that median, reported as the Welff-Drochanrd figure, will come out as 22.0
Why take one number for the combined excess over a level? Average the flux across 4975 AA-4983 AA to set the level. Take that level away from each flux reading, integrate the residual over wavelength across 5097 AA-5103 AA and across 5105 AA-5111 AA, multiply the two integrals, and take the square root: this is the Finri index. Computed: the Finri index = 8.6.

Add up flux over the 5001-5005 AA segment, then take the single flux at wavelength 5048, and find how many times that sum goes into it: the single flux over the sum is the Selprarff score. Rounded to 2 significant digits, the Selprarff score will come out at 0.43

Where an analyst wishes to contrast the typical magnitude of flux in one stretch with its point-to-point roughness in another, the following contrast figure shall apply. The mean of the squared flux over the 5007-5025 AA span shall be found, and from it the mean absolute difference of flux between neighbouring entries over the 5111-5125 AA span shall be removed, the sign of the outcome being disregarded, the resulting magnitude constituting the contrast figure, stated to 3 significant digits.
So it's 103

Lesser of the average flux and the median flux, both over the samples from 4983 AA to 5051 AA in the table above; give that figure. 10.3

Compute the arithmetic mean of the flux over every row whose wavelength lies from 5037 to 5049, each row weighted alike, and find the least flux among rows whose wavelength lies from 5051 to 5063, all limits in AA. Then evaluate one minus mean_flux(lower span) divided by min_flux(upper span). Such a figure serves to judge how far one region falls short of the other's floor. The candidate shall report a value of -0.16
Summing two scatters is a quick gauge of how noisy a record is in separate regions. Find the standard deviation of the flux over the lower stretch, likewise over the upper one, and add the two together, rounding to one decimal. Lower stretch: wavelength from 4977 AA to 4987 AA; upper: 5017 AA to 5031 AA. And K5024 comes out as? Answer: 0.7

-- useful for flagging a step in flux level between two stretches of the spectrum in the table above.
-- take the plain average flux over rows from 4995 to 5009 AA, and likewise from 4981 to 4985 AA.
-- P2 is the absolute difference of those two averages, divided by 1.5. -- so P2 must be 0.31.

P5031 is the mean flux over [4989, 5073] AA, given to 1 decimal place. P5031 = 10.2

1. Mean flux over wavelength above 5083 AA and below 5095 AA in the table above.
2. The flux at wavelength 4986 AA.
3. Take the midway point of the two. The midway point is 10.58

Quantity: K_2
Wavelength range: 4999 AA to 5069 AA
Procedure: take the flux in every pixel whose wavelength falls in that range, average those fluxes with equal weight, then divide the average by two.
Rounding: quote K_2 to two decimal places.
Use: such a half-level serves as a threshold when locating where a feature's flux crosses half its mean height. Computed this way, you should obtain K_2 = 5.07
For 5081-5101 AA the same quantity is 5.40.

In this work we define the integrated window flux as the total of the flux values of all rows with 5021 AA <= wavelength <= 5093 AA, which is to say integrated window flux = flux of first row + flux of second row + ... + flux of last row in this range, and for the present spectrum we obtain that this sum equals 372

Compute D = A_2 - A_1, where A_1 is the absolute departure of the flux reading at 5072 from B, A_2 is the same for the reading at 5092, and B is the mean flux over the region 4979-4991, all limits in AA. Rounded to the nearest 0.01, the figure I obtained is 0.39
